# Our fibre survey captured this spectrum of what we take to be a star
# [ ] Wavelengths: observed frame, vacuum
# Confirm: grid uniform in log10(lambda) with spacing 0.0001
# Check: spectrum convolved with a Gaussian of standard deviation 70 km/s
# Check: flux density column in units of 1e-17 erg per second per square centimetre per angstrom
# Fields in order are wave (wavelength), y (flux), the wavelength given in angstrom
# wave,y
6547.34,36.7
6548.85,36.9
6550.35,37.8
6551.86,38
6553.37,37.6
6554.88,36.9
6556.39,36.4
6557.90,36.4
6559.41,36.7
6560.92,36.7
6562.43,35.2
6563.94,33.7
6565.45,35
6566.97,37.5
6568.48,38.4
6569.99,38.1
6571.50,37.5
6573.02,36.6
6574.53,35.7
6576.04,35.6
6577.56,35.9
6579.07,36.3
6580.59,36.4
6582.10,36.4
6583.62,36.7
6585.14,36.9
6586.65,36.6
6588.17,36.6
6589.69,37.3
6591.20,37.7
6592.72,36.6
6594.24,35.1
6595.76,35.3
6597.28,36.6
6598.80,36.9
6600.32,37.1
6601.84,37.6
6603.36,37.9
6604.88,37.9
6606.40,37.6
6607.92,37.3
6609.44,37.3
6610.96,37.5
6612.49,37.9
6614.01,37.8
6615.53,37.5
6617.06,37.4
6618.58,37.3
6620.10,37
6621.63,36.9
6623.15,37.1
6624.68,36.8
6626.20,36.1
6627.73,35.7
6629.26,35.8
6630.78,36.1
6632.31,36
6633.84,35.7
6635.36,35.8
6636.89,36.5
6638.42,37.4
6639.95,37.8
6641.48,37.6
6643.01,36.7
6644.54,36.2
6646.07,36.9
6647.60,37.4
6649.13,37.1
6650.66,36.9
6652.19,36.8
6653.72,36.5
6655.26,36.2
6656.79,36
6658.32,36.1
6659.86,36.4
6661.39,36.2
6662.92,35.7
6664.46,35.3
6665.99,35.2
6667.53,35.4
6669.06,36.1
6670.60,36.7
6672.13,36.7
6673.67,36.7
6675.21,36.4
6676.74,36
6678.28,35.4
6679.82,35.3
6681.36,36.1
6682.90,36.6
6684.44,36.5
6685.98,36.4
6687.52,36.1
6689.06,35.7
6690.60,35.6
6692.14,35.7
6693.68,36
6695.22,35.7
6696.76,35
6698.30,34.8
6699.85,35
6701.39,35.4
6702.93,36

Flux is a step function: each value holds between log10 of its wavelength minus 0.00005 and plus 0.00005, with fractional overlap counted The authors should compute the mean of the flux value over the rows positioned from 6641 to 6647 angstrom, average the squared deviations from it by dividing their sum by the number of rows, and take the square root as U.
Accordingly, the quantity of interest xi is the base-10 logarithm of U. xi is -0.3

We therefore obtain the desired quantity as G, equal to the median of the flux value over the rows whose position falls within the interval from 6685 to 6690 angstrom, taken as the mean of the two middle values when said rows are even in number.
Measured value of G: 36.1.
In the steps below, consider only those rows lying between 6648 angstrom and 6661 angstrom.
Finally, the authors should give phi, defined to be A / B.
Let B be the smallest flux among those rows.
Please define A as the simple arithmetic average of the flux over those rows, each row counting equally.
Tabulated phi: 1.01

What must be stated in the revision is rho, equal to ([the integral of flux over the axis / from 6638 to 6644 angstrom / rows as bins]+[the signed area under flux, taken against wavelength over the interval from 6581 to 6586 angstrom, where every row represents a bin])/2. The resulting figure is 204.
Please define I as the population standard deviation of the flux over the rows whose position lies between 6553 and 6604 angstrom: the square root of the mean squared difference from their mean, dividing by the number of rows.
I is 0.98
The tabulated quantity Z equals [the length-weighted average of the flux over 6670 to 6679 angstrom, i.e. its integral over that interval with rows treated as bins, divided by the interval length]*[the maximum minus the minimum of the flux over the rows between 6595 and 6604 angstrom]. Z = 94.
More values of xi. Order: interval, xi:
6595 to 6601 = -0.2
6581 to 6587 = -0.7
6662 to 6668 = -0.7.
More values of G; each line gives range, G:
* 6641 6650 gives 37.0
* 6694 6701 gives 35.0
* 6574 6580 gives 35.8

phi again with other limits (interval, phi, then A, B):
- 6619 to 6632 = 1.02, 36.4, 35.7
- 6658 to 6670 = 1.02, 35.8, 35.2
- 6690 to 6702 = 1.02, 35.4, 34.8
